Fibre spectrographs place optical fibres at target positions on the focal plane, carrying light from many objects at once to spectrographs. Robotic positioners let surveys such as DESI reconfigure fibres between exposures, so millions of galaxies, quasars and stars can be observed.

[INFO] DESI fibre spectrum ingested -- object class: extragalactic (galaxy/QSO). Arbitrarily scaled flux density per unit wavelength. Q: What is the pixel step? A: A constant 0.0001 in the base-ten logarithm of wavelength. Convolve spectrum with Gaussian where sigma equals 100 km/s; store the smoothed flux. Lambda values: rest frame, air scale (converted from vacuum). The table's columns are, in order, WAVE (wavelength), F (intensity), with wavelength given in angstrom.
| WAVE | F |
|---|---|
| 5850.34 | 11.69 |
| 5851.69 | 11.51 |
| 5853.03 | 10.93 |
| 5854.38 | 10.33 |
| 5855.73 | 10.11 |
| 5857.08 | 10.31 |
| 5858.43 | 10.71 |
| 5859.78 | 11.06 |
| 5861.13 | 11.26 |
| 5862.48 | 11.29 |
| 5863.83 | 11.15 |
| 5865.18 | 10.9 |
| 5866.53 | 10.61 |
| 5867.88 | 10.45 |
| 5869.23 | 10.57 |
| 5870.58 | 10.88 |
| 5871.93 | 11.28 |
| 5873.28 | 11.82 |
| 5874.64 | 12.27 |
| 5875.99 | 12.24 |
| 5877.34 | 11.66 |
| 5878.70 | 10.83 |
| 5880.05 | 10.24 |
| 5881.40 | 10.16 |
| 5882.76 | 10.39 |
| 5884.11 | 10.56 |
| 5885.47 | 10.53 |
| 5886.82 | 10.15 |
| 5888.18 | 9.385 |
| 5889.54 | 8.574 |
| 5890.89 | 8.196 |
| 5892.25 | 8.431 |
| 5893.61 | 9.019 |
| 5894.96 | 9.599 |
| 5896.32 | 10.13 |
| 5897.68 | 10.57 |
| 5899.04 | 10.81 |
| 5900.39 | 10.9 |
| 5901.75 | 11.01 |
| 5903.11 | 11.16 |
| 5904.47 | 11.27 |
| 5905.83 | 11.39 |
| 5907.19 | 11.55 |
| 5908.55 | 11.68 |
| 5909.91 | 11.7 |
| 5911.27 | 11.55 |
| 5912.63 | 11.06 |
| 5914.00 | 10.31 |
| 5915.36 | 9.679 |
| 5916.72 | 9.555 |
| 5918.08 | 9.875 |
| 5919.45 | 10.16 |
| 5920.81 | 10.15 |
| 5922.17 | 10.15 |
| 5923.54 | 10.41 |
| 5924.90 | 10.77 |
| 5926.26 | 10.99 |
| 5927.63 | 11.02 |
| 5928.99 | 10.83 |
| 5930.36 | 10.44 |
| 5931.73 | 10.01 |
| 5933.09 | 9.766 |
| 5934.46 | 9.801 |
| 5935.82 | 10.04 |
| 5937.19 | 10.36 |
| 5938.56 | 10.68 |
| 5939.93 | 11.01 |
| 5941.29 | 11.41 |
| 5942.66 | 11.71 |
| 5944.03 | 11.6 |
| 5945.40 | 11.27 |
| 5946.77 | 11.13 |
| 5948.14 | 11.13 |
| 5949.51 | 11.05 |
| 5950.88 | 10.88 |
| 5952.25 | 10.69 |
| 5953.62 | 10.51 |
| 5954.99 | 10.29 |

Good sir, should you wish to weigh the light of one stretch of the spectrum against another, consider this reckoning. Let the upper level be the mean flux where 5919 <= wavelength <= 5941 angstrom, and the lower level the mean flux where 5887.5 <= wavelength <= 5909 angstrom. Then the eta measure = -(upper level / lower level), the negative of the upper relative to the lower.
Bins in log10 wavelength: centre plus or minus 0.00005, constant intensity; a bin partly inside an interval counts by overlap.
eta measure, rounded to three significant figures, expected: -1.02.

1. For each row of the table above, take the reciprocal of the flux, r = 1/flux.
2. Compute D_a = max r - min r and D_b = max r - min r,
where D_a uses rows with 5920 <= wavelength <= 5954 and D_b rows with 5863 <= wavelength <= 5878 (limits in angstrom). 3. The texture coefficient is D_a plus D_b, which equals 0.031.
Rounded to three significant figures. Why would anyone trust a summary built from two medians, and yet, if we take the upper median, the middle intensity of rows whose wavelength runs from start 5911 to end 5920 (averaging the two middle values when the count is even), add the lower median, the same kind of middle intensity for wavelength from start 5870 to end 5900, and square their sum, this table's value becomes 425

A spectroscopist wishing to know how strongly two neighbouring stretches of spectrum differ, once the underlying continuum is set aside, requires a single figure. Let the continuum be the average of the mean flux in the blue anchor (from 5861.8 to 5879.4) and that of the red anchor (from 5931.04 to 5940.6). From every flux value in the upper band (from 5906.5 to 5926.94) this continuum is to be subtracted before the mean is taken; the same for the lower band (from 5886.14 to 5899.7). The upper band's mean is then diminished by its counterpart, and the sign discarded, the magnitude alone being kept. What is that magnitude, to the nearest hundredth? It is 1.15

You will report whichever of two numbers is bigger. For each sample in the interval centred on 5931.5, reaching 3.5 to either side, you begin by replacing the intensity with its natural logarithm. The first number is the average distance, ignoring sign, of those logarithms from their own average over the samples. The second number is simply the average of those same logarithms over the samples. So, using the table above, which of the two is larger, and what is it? 2.32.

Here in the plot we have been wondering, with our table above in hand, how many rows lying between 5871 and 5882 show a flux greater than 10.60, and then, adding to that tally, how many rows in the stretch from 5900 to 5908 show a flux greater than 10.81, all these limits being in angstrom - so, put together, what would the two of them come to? 12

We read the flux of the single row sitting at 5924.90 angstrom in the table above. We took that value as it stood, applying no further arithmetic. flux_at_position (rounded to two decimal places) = 10.77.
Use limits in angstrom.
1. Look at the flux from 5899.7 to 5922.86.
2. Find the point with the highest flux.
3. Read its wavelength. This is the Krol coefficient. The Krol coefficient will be 5909.91 angstrom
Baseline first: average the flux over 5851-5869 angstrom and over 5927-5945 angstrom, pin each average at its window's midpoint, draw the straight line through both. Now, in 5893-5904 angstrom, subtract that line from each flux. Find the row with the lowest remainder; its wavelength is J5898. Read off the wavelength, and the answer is 5893.61 angstrom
